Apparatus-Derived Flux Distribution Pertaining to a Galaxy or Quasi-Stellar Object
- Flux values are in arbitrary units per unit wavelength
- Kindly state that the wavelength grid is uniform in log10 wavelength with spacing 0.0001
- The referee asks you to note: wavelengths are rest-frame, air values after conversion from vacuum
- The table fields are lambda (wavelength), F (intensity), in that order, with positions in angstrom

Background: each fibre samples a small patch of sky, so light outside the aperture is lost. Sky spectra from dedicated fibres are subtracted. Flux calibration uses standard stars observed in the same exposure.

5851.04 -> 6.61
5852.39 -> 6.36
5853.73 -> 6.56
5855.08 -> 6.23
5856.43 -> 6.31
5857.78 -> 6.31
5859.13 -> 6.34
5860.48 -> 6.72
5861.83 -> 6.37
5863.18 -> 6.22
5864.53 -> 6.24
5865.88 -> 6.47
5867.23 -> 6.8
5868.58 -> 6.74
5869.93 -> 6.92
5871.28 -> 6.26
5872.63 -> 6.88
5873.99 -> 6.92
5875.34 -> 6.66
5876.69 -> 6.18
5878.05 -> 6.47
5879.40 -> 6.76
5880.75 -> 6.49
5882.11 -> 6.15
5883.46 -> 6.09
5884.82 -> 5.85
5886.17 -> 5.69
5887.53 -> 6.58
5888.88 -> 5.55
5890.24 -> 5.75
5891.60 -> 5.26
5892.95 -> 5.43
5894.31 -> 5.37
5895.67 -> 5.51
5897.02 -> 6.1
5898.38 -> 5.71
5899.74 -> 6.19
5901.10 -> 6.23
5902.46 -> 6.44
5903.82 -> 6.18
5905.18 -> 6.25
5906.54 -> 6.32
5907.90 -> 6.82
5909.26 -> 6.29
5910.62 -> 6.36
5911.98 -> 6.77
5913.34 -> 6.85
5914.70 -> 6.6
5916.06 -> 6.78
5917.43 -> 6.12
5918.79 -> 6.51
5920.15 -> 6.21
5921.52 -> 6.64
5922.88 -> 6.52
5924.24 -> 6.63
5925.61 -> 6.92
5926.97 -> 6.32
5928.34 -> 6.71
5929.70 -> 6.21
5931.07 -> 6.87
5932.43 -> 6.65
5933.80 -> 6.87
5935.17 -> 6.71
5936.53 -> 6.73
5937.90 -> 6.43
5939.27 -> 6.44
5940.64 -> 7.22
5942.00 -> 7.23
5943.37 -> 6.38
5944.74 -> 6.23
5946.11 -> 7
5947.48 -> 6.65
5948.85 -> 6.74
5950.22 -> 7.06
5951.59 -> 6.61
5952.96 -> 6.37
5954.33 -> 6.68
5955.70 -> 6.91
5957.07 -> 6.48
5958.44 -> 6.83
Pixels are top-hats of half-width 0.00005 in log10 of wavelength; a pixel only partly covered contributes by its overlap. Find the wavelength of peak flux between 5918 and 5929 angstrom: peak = 5925.61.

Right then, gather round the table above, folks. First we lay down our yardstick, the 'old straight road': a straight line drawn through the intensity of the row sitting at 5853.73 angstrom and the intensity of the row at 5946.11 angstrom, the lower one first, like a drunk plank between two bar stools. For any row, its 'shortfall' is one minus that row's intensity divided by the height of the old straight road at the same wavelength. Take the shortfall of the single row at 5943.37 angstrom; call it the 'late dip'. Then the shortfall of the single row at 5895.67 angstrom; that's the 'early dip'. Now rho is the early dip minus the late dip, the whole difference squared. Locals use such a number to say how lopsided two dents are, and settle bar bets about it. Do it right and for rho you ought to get 0.0096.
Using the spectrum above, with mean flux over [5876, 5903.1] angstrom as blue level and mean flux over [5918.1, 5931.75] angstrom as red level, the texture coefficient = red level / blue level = 1.09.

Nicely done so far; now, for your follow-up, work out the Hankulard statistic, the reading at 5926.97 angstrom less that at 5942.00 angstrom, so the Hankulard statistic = -0.91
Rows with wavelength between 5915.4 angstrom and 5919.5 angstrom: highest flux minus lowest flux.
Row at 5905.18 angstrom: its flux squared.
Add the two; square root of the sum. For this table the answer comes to 6.30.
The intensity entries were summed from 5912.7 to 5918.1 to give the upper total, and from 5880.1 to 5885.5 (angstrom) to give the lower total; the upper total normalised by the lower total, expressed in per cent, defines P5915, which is 107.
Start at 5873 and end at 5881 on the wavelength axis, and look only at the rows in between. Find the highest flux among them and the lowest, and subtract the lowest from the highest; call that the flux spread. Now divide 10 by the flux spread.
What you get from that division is 13.5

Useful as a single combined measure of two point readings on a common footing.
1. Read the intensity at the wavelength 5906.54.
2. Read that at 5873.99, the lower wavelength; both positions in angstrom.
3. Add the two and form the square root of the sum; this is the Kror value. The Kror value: 3.64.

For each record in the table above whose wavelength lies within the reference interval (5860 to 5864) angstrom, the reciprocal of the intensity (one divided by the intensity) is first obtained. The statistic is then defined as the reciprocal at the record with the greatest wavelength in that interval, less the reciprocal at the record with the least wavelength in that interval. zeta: 0.012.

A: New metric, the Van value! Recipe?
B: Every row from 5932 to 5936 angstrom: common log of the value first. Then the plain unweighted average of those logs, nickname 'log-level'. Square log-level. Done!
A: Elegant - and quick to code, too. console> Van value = 0.687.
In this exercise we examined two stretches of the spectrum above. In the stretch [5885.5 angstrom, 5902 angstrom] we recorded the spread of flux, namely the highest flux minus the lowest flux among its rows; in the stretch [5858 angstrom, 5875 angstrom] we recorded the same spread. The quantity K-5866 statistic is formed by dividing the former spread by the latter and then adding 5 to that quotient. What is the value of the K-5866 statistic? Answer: 6.89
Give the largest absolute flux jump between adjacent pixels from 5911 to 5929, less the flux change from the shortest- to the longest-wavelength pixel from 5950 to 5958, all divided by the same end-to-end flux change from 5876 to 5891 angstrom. -3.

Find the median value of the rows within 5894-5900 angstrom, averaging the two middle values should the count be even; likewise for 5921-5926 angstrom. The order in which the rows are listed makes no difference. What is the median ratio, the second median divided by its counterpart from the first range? 1.16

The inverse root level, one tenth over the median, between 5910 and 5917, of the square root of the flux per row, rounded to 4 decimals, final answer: 0.0384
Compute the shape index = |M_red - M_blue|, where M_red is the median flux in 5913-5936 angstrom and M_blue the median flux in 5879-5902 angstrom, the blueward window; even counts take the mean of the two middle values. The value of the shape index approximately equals 0.79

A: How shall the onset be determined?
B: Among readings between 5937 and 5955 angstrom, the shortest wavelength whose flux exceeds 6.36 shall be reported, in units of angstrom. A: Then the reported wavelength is 5937.90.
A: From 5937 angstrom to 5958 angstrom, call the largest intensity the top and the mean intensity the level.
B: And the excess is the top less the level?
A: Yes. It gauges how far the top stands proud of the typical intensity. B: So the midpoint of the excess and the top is 3.88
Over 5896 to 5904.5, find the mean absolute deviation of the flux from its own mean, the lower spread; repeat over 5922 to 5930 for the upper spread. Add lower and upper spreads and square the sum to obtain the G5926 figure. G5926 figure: 0.13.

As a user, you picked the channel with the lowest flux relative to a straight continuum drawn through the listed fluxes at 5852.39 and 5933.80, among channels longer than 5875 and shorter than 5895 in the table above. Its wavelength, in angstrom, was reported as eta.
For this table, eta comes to 5891.60 angstrom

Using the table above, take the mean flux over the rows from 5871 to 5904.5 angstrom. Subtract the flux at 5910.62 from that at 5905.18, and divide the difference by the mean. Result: -0.018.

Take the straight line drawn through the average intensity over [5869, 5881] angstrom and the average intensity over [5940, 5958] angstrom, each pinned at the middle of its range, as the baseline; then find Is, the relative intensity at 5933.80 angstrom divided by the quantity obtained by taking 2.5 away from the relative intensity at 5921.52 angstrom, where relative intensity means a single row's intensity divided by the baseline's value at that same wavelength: -0.68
